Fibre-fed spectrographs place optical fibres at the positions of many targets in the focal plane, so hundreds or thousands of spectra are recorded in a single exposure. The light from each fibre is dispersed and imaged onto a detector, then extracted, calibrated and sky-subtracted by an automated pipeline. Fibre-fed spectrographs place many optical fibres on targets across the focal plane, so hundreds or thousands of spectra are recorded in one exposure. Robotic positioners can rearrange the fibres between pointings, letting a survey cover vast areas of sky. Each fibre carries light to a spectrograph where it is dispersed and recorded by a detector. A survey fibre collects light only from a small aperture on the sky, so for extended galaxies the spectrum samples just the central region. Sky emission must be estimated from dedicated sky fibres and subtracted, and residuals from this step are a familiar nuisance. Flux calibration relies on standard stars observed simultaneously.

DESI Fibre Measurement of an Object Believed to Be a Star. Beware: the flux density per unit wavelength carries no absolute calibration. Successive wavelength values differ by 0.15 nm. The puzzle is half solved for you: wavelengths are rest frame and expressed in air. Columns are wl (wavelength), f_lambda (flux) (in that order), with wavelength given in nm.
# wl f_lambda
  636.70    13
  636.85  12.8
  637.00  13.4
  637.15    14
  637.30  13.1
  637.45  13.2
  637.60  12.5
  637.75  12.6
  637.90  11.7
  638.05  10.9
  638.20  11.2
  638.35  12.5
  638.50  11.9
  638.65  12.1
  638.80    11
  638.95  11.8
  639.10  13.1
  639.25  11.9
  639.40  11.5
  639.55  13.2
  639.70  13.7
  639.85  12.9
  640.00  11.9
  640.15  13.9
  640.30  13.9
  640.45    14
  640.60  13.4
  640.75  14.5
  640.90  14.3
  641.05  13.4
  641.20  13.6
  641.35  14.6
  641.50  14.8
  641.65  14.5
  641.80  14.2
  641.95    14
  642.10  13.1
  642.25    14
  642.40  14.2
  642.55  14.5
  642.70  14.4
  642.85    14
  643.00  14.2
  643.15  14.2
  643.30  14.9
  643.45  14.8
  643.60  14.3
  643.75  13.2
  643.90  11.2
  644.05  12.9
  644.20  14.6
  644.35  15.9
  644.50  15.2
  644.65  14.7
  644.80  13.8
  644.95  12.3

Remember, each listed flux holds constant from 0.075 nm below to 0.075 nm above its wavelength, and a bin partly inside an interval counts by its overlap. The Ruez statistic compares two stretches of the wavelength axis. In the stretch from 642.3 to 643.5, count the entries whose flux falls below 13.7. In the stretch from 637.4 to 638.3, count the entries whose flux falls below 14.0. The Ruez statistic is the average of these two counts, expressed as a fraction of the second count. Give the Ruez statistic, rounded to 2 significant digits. 0.50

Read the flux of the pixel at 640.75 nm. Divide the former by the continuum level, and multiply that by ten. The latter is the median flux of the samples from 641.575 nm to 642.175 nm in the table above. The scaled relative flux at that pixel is 10.3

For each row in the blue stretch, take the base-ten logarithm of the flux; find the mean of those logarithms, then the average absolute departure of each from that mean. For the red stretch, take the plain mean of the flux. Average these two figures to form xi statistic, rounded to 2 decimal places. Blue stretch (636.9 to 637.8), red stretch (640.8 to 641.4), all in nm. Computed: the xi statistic 6.99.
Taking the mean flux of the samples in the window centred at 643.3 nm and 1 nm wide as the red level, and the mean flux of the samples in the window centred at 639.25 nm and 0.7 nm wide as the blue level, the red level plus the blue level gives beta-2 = 26.5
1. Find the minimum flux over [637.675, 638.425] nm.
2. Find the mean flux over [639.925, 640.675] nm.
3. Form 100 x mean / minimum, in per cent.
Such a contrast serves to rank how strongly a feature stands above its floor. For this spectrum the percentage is 123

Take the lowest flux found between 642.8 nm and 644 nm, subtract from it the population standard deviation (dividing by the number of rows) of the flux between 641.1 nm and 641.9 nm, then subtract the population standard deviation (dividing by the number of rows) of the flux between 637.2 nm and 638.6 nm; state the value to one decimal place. 10.0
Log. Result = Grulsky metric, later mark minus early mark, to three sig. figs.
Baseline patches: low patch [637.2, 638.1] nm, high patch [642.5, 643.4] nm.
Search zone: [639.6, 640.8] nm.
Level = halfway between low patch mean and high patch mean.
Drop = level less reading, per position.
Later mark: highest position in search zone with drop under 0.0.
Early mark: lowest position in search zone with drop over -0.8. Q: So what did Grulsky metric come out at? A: 1.05 nm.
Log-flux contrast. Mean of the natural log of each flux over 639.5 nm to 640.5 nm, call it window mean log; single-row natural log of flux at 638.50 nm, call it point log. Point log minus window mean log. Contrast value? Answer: -0.11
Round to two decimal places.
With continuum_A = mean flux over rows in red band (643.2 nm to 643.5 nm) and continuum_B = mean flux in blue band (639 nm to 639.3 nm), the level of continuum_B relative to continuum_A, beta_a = 0.84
